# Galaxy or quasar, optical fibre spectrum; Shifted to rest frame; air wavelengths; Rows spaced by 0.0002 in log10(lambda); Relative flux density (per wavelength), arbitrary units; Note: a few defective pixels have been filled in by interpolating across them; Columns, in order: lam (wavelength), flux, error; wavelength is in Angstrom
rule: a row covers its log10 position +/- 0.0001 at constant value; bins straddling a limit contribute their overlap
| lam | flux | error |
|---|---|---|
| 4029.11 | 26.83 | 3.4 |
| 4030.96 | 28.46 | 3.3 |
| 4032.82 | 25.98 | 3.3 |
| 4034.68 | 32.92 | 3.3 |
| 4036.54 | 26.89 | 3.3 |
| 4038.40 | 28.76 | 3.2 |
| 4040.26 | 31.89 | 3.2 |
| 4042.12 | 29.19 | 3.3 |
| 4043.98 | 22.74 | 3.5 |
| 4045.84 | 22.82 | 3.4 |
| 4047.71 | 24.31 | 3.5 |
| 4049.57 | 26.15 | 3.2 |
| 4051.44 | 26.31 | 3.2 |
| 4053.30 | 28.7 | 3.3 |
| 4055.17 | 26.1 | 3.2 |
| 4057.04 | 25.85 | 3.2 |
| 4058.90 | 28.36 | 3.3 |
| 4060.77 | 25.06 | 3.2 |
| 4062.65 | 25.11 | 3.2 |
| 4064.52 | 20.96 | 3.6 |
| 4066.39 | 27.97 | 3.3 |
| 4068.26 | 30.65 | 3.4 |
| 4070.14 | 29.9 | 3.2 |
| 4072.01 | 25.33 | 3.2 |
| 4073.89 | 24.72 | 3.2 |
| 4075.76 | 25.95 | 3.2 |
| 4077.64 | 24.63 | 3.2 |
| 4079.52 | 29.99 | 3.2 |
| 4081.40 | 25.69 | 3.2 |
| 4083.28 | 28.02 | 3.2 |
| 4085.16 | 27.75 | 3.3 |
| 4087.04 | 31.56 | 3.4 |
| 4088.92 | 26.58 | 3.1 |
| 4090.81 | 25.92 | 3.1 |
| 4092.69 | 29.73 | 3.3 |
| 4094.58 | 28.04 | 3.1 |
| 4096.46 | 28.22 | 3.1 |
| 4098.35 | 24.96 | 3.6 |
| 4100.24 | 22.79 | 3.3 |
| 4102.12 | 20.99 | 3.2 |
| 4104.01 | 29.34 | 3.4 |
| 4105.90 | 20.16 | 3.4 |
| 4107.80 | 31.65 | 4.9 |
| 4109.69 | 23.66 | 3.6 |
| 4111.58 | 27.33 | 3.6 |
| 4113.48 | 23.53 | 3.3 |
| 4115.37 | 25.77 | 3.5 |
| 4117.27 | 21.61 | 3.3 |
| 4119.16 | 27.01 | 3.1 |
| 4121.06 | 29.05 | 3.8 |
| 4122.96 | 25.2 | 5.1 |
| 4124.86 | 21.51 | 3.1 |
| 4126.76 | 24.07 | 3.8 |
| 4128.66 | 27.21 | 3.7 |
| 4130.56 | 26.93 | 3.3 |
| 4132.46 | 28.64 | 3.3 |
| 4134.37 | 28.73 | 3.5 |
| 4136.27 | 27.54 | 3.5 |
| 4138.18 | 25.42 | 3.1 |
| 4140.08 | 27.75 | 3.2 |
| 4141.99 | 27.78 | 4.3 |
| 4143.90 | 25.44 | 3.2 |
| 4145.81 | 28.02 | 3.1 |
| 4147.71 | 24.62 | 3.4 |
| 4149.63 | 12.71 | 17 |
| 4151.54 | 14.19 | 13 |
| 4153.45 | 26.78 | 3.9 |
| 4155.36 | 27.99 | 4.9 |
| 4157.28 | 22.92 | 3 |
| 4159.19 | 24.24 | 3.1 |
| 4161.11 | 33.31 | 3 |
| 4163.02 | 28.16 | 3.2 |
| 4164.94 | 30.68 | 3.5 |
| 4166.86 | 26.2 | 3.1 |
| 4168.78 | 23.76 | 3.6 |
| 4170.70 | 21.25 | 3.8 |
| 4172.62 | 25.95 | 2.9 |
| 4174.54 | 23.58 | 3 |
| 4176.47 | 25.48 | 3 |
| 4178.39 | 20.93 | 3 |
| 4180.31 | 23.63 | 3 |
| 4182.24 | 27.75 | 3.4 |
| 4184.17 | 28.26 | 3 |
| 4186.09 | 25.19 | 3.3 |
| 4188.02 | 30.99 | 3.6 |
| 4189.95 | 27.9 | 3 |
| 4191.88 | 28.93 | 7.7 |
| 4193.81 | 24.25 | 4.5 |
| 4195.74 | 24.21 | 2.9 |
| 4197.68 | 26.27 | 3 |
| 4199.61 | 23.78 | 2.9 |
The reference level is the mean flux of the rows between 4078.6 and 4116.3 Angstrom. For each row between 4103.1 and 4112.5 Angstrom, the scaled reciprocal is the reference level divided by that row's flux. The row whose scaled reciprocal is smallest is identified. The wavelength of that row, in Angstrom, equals 4107.80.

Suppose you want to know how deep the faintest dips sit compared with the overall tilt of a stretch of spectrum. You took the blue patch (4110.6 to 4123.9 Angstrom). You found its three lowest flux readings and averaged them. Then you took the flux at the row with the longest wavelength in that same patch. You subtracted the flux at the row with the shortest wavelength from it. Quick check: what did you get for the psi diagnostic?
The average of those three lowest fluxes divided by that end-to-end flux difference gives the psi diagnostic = -11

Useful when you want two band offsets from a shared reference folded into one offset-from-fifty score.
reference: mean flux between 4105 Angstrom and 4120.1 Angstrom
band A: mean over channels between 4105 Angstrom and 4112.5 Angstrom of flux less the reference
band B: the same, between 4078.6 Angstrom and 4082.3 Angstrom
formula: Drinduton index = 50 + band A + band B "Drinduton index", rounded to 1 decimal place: 53.4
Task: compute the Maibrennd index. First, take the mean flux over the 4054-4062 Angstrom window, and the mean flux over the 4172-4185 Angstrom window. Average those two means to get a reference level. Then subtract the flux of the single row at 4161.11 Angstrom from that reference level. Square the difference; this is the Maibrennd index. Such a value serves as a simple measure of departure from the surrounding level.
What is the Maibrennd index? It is 58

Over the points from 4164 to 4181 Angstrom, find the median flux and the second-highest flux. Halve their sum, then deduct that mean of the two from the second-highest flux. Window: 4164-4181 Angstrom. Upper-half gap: 1.22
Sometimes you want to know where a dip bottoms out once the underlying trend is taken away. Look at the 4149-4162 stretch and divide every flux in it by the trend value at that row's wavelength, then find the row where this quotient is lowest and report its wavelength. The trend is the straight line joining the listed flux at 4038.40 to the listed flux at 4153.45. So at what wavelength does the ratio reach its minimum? 4149.63 Angstrom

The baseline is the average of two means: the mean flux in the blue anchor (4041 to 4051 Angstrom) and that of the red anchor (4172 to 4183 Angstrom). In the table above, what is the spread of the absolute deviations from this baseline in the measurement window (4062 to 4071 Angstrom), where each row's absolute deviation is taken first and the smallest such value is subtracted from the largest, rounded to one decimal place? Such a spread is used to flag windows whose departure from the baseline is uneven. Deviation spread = 5.5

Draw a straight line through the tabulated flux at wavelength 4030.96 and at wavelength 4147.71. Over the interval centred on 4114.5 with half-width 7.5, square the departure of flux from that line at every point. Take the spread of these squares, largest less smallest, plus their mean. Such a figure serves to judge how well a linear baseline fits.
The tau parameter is 42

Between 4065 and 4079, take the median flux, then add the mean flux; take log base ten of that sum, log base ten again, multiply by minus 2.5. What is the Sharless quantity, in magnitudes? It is -0.591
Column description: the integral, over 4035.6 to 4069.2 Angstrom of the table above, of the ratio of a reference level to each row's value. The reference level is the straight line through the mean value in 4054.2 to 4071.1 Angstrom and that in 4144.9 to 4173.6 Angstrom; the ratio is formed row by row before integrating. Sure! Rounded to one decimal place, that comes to 34.4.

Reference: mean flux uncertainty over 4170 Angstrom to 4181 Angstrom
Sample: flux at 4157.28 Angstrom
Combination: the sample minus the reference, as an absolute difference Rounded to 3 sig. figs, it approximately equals 19.8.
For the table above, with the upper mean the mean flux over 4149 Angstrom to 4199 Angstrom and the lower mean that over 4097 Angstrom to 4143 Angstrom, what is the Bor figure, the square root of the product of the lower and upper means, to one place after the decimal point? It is 25.5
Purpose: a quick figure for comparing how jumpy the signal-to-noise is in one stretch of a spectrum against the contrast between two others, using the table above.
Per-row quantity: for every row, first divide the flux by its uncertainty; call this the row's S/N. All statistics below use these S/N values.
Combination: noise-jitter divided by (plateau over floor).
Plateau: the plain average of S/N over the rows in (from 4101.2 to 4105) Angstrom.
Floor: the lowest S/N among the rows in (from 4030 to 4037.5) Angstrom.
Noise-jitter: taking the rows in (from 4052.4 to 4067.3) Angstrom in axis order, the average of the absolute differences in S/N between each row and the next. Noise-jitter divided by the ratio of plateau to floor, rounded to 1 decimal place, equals 1.0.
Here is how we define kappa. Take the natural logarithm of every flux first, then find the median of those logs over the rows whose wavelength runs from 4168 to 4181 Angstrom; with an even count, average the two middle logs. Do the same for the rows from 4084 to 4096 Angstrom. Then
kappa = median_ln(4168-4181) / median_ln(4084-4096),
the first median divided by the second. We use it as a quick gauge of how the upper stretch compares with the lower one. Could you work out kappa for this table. 0.95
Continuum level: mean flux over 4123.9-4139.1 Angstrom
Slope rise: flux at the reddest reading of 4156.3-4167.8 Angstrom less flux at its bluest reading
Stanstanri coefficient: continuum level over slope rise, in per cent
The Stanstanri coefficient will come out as 800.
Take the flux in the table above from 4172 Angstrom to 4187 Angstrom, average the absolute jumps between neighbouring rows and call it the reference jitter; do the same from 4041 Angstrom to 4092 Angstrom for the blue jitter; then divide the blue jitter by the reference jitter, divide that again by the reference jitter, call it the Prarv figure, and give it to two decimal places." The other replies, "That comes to 0.33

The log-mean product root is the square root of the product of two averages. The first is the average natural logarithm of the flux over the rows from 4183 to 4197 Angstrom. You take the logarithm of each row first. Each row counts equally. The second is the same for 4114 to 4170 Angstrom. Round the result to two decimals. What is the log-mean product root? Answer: 3.26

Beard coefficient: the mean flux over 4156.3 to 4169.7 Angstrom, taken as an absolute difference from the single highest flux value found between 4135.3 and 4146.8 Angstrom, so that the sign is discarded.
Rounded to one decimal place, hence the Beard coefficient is 1.0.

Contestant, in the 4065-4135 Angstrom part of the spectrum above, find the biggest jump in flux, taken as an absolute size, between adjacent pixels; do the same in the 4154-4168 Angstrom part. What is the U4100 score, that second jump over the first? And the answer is 0.8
